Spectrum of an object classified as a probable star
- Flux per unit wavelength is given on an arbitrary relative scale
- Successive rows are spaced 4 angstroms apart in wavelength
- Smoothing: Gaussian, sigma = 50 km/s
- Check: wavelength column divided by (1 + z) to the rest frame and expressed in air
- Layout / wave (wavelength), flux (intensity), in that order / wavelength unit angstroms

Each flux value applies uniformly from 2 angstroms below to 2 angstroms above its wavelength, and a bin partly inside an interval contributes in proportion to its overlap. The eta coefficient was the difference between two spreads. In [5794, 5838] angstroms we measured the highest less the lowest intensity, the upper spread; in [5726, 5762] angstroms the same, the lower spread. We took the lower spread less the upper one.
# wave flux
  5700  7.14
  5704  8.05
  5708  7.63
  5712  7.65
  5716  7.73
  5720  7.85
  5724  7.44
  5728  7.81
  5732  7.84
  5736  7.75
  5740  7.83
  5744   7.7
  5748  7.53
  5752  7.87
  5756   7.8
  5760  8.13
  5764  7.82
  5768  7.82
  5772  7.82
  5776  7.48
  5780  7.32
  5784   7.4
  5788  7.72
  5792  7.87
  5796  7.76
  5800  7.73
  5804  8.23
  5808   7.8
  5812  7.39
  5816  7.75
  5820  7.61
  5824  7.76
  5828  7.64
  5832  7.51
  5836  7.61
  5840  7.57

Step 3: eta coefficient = -0.24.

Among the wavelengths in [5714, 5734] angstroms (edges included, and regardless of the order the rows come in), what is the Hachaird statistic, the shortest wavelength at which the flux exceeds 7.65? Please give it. 5716 angstroms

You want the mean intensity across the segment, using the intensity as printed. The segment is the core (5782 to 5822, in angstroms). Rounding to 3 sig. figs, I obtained 7.73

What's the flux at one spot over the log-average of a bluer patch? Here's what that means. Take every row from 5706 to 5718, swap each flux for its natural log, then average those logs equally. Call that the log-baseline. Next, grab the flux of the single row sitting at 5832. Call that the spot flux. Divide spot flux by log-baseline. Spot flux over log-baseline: 3.69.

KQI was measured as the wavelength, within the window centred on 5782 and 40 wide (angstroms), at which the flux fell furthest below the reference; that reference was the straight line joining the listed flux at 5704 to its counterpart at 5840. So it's 5780 angstroms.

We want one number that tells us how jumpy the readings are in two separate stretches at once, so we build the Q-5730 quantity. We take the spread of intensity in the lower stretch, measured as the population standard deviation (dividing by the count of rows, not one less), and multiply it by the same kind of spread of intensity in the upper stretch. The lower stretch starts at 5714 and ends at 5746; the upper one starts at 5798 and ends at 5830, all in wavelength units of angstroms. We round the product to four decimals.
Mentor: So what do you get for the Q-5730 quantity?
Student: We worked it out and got 0.0279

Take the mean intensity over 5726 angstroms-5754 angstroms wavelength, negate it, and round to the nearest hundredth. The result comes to -7.76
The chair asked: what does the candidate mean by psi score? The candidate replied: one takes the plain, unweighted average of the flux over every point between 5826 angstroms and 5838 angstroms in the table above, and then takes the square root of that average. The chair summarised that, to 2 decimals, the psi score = 2.75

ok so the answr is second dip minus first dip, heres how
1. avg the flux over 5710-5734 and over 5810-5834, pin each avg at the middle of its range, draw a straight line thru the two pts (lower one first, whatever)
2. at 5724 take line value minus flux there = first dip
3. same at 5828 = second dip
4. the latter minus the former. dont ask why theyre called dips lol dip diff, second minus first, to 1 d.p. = -0.3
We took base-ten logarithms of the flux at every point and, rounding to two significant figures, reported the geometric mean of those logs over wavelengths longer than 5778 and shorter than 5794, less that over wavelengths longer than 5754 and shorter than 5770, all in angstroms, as -0.018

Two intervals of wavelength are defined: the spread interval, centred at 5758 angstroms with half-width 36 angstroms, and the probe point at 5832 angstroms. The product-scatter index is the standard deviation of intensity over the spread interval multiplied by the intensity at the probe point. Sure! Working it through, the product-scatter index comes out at 1.5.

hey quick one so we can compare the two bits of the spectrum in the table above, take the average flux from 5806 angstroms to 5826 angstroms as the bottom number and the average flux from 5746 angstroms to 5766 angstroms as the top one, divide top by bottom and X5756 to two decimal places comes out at 1.02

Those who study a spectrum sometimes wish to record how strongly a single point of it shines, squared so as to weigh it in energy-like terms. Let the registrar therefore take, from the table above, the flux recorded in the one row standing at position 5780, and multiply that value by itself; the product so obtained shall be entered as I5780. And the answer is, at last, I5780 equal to 53.6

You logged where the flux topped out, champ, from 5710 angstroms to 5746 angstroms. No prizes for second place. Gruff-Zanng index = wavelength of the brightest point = 5720 angstroms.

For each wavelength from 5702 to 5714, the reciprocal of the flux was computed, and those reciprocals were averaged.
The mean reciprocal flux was 0.129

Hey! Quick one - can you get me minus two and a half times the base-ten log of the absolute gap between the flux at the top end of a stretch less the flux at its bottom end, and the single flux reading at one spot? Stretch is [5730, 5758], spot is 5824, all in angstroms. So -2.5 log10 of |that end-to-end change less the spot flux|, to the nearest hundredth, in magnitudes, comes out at -2.23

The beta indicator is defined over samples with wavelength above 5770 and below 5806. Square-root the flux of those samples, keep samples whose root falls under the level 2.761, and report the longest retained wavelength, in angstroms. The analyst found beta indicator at 5784 angstroms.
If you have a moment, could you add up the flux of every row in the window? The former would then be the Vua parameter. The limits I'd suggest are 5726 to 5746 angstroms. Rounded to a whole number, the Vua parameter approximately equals 39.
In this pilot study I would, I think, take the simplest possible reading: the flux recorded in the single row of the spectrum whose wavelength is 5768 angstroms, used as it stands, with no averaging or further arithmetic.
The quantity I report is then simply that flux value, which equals 7.82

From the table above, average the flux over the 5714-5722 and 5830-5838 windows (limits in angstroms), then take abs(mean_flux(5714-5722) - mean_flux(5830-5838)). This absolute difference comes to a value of 0.23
